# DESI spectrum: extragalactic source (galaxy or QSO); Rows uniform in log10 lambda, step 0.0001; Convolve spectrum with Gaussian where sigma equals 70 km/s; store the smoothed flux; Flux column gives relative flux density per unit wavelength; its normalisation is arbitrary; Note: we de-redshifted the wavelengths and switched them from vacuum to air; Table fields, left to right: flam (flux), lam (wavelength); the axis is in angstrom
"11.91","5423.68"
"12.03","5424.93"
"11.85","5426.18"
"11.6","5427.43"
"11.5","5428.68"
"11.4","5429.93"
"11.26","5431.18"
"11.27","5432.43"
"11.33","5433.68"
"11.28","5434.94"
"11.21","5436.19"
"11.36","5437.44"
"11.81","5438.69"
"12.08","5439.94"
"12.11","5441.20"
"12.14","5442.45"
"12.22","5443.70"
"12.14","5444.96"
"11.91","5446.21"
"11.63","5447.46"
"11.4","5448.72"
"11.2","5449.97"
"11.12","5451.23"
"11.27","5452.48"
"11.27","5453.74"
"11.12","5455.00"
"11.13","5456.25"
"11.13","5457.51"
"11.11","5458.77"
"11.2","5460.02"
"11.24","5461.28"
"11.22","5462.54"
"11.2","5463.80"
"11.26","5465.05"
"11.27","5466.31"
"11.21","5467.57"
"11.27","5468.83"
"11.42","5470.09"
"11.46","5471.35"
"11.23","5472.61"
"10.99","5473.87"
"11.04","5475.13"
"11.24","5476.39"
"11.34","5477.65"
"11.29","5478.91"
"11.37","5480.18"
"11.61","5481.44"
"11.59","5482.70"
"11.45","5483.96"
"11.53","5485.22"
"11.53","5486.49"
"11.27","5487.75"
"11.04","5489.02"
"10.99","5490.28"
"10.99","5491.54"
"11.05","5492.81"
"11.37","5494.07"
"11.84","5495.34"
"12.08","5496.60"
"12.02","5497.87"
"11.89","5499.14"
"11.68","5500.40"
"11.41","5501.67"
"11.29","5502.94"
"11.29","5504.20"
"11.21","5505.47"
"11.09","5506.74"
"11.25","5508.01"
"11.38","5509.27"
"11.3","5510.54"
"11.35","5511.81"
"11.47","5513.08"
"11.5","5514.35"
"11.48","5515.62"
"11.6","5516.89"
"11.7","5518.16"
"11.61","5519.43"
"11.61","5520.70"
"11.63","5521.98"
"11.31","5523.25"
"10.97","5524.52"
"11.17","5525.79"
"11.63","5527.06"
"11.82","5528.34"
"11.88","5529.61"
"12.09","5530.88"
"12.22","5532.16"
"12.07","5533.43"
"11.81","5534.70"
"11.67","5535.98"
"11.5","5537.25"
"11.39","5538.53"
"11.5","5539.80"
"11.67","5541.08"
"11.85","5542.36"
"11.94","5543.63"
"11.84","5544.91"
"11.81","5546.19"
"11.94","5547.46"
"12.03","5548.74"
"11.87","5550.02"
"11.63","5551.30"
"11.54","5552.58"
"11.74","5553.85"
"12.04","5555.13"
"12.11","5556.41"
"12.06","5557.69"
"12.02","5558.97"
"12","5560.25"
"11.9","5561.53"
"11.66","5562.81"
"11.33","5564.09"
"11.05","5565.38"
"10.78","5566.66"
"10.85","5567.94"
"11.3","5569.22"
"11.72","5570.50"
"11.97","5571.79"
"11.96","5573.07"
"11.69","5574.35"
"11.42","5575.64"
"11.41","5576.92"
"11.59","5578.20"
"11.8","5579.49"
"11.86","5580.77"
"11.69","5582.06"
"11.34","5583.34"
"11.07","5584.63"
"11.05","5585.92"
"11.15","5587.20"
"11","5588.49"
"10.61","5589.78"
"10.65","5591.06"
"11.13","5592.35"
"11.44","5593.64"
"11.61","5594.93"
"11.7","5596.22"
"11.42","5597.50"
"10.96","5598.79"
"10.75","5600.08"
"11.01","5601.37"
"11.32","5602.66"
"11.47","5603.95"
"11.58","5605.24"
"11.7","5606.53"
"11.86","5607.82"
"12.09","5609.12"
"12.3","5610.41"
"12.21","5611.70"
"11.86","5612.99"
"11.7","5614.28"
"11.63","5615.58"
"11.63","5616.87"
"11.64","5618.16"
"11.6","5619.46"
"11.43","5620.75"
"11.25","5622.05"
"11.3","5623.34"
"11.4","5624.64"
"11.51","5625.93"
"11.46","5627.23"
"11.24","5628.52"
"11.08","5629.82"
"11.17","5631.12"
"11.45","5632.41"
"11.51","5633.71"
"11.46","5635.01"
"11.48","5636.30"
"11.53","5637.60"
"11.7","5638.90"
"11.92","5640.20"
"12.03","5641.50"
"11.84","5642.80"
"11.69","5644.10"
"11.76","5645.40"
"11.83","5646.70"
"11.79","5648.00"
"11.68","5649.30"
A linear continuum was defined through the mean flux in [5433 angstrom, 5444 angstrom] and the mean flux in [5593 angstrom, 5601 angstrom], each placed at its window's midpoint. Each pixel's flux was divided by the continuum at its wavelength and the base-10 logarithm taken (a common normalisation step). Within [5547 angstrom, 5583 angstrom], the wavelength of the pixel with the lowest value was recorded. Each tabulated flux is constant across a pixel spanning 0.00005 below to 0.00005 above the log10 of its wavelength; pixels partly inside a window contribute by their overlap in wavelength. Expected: 5566.66 angstrom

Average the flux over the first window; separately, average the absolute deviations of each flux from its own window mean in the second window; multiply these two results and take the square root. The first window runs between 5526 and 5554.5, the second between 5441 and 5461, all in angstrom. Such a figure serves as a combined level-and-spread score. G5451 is 2.14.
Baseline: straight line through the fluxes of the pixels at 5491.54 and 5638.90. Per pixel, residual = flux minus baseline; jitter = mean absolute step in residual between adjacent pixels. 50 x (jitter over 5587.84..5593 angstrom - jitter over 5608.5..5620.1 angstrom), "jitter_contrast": 9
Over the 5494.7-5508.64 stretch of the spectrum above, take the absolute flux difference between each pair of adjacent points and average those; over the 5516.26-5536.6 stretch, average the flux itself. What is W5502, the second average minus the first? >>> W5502 11.5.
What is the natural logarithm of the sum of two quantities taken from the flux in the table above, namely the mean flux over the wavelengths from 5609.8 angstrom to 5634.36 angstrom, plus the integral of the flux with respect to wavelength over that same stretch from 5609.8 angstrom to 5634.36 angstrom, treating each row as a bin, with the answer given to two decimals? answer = 5.69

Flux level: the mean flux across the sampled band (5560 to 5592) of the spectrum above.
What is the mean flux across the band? 11.4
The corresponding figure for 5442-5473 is 11.4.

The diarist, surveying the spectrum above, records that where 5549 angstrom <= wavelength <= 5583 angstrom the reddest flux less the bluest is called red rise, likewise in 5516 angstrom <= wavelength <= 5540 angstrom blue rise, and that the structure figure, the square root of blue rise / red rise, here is 0.7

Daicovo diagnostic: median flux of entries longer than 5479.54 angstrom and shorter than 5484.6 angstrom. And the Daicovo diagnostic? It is 11.5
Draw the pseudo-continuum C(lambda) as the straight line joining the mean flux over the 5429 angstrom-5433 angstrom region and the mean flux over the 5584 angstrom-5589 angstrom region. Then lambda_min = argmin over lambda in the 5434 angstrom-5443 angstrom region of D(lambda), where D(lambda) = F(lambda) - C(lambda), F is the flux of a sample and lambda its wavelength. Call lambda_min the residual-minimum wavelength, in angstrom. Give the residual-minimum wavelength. 5436.19 angstrom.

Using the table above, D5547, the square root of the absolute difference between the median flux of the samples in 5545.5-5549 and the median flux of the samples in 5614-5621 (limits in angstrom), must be 0.56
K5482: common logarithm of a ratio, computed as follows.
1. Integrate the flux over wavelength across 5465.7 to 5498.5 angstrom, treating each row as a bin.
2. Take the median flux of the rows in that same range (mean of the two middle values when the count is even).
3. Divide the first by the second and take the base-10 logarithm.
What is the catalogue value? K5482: 1.52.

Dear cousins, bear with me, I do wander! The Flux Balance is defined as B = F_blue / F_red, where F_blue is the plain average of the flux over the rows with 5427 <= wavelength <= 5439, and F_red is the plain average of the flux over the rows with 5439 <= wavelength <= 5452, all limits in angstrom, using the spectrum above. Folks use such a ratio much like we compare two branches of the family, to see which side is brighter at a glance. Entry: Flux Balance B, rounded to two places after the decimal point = 0.97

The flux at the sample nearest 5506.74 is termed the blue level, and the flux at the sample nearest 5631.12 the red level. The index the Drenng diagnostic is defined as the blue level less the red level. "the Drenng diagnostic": -0.1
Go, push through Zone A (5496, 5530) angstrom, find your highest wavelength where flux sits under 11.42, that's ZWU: 5525.79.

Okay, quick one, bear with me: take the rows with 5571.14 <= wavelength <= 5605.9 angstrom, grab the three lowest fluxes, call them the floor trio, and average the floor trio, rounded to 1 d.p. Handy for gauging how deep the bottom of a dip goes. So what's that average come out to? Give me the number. 10.7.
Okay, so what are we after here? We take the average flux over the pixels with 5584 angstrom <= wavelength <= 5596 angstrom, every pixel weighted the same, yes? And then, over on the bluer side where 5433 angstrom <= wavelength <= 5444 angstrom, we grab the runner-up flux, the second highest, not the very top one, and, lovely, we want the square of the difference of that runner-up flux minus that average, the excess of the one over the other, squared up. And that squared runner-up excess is 1.1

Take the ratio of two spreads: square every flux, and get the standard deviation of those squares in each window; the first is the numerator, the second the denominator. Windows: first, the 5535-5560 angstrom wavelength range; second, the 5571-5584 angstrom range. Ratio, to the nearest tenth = 1.0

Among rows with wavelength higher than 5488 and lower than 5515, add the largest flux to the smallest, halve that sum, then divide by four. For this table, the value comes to 2.88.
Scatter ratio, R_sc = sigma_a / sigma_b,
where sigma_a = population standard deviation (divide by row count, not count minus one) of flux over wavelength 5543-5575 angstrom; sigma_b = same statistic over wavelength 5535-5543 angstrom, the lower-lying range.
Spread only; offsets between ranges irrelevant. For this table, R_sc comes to 2.4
